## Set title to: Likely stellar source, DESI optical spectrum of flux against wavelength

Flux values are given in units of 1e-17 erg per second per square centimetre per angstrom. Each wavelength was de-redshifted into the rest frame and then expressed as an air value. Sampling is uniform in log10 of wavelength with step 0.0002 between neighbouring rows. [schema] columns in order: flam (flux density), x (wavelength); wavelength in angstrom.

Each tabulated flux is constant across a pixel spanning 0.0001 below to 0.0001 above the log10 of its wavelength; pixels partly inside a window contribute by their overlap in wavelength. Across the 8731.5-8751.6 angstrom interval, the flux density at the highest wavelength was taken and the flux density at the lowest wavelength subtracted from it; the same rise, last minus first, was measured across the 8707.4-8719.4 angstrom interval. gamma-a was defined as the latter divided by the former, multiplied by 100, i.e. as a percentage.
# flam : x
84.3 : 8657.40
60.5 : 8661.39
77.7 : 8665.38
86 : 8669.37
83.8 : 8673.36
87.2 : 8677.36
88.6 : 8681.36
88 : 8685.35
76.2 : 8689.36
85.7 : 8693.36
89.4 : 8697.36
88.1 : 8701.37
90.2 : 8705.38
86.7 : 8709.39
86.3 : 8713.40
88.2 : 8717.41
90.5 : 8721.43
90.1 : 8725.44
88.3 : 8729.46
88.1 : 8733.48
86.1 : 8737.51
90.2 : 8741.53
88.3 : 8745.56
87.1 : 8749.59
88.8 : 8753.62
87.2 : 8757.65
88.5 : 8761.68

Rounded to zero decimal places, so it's -150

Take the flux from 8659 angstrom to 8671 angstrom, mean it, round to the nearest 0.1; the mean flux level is 74.7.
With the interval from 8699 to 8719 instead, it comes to 87.9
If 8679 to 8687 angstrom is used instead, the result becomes 88.3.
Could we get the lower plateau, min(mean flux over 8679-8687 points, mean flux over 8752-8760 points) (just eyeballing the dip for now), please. 88.0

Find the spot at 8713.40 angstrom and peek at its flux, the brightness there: 86.3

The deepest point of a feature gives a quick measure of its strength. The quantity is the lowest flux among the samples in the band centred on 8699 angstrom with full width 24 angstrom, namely 76.2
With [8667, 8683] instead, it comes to 83.8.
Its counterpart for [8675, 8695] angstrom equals 76.2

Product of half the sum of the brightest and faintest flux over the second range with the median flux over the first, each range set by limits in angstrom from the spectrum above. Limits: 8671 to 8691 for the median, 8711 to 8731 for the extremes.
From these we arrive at 7708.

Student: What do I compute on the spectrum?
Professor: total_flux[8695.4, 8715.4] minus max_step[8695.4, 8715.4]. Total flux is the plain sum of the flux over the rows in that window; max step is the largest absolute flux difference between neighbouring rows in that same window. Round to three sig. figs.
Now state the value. 437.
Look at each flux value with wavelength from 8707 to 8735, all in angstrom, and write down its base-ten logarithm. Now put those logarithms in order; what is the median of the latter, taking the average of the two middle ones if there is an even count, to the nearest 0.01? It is 1.95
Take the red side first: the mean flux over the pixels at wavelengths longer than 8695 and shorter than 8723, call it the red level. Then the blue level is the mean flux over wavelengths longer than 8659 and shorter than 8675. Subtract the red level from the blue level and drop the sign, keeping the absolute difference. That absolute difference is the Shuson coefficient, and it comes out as 11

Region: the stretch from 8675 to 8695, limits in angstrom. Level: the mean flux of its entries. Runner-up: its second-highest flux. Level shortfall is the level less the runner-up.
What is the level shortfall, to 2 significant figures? -2.9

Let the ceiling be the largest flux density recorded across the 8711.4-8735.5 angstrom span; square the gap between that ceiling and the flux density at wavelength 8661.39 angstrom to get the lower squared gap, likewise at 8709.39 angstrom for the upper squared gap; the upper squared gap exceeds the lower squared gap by -886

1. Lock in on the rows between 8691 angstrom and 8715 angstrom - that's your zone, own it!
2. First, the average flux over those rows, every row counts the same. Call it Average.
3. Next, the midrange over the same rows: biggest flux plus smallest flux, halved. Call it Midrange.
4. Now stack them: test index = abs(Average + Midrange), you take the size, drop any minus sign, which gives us 176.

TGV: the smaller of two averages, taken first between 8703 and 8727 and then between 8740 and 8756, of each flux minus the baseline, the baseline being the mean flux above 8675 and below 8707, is 1.9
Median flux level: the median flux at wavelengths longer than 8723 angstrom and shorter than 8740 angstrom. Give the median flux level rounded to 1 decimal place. 88.2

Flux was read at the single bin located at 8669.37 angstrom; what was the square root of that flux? 9.27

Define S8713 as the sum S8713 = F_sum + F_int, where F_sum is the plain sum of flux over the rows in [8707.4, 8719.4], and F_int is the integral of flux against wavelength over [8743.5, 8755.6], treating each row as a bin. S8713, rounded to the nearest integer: 1326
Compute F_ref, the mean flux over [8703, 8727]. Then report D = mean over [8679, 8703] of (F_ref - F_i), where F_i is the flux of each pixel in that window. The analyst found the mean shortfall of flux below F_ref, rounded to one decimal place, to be 2.7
